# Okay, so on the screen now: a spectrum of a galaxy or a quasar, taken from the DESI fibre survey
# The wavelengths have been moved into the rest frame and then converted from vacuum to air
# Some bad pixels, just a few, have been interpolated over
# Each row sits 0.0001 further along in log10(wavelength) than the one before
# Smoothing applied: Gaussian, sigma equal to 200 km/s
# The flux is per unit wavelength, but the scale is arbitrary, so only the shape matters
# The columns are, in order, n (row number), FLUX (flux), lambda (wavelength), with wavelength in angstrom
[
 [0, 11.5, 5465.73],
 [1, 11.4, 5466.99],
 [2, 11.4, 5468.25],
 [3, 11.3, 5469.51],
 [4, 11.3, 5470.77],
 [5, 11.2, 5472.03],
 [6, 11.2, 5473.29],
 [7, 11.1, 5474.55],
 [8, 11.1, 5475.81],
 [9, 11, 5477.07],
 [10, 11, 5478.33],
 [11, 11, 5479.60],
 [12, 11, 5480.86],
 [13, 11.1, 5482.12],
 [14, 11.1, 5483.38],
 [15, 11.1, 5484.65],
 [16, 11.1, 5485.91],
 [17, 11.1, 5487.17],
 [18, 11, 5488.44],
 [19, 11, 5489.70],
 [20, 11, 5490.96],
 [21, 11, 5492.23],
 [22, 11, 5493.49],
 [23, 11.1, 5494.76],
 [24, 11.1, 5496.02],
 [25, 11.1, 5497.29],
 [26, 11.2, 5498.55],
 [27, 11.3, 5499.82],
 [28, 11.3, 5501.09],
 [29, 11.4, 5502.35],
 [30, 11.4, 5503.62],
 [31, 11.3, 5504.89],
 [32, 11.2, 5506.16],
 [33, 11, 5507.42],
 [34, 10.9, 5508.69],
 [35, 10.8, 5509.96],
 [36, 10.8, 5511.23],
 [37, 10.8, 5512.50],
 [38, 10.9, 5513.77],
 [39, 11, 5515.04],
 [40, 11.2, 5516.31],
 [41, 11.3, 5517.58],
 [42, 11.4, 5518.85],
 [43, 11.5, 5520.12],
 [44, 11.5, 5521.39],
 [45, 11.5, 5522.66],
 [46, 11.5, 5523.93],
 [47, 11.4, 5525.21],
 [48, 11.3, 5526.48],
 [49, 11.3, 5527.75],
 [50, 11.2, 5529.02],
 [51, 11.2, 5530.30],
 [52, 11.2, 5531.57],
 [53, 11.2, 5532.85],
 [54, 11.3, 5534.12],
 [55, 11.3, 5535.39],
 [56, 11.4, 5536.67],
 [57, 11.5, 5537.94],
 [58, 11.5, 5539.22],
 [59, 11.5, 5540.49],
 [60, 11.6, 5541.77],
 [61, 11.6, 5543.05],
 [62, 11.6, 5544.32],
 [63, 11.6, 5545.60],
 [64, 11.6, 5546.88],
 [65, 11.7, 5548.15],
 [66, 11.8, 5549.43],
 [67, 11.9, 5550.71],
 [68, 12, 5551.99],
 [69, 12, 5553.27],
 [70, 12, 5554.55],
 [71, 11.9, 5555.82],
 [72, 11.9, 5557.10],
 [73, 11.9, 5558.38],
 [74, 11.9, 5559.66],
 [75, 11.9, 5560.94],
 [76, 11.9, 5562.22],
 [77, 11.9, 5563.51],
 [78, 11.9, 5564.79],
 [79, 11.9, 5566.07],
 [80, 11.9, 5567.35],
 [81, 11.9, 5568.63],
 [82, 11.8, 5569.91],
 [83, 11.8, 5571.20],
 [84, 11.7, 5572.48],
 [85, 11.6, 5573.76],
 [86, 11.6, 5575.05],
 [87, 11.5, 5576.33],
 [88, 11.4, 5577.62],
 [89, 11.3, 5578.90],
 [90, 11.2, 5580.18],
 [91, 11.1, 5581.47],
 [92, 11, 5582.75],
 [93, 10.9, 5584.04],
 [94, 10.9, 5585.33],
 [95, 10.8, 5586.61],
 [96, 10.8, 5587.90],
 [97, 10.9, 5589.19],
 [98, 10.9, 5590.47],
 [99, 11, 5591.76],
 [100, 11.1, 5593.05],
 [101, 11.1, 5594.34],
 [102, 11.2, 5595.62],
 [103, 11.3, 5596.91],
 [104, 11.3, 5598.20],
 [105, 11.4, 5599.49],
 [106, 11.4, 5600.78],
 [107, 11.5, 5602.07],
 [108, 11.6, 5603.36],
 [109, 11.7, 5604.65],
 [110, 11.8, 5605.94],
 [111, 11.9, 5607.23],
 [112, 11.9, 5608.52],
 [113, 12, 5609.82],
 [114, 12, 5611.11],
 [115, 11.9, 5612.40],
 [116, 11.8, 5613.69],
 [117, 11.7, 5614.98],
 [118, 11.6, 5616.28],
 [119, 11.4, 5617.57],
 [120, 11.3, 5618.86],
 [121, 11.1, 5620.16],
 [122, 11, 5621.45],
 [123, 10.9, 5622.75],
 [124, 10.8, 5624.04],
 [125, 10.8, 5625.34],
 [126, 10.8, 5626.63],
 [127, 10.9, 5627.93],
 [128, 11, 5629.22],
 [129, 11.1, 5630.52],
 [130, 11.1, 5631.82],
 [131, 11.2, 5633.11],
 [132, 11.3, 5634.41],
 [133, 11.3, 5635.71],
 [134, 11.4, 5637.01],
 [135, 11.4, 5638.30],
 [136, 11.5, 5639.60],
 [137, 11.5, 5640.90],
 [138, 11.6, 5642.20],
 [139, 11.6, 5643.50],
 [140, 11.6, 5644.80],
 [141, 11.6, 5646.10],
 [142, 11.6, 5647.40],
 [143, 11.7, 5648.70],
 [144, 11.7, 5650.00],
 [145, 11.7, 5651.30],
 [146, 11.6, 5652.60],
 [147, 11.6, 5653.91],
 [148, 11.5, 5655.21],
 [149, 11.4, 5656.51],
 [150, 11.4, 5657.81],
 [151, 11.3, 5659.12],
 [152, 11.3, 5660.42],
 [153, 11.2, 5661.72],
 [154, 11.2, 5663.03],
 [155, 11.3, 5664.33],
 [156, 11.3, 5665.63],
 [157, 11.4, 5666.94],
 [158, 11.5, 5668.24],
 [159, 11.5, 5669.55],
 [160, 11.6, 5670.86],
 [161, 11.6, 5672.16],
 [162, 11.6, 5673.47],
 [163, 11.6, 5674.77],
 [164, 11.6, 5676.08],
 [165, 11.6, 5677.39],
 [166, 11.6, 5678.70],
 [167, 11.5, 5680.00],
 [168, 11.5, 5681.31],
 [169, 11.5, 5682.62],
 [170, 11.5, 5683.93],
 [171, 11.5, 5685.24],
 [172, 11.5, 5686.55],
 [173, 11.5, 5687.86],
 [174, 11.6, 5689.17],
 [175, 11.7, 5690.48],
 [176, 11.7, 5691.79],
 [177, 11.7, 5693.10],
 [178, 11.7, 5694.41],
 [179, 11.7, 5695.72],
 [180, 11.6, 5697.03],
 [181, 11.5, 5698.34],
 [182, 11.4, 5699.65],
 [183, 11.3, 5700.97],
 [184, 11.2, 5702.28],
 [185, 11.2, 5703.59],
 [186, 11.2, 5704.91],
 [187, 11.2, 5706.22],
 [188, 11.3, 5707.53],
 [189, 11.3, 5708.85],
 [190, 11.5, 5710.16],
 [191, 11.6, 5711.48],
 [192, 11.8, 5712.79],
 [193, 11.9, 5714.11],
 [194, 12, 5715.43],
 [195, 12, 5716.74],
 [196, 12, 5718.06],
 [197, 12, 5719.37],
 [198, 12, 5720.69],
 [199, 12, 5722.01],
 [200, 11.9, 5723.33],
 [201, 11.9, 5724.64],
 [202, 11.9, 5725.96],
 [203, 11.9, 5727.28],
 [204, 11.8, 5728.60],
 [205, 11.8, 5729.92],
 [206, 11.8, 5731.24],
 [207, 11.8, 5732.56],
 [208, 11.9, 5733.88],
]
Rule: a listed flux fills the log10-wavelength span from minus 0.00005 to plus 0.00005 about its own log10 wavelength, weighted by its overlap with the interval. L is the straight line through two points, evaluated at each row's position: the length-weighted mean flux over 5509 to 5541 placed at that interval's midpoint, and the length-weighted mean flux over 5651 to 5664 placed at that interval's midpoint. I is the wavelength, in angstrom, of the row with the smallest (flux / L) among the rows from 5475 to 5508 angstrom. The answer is 5507.42 angstrom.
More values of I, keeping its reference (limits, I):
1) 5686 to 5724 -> 5706.22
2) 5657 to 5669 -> 5663.03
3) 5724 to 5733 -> 5732.56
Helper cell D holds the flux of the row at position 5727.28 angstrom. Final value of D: 11.9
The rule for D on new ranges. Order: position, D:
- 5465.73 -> 11.5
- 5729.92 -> 11.8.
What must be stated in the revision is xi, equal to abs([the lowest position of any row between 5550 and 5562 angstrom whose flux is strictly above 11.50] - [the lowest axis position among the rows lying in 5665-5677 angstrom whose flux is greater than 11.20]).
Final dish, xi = 114.9 angstrom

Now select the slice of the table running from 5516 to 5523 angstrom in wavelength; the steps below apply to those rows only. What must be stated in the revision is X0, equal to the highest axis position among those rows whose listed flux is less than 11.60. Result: 5522.66 angstrom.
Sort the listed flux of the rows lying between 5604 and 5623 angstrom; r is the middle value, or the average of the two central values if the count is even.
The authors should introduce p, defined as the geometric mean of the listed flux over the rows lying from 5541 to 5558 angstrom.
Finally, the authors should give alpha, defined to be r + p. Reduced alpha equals 23.5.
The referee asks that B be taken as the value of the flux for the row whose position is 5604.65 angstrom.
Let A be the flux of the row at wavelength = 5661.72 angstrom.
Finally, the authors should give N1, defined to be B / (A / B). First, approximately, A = 11.2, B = 11.7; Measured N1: 12.22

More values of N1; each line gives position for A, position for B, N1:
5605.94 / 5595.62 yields 10.63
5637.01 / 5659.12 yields 11.20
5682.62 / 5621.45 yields 10.52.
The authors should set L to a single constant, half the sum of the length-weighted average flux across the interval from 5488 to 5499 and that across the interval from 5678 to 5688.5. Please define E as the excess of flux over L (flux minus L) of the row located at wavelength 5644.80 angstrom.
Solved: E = 0.31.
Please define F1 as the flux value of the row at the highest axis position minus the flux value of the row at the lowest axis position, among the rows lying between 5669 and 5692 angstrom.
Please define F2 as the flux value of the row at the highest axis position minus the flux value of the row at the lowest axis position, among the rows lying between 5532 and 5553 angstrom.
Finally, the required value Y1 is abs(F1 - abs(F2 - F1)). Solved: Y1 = 0.40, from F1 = 0.2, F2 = 0.80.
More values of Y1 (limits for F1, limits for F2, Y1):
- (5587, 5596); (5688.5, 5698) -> 0.00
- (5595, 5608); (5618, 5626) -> 0.50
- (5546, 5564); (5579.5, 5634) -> 0.00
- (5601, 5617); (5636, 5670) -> 0.10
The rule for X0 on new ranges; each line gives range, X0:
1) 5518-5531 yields 5530.30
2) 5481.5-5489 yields 5488.44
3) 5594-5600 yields 5599.49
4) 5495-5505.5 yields 5504.89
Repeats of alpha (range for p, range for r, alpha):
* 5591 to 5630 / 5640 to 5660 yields 23.0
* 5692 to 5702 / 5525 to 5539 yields 22.9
